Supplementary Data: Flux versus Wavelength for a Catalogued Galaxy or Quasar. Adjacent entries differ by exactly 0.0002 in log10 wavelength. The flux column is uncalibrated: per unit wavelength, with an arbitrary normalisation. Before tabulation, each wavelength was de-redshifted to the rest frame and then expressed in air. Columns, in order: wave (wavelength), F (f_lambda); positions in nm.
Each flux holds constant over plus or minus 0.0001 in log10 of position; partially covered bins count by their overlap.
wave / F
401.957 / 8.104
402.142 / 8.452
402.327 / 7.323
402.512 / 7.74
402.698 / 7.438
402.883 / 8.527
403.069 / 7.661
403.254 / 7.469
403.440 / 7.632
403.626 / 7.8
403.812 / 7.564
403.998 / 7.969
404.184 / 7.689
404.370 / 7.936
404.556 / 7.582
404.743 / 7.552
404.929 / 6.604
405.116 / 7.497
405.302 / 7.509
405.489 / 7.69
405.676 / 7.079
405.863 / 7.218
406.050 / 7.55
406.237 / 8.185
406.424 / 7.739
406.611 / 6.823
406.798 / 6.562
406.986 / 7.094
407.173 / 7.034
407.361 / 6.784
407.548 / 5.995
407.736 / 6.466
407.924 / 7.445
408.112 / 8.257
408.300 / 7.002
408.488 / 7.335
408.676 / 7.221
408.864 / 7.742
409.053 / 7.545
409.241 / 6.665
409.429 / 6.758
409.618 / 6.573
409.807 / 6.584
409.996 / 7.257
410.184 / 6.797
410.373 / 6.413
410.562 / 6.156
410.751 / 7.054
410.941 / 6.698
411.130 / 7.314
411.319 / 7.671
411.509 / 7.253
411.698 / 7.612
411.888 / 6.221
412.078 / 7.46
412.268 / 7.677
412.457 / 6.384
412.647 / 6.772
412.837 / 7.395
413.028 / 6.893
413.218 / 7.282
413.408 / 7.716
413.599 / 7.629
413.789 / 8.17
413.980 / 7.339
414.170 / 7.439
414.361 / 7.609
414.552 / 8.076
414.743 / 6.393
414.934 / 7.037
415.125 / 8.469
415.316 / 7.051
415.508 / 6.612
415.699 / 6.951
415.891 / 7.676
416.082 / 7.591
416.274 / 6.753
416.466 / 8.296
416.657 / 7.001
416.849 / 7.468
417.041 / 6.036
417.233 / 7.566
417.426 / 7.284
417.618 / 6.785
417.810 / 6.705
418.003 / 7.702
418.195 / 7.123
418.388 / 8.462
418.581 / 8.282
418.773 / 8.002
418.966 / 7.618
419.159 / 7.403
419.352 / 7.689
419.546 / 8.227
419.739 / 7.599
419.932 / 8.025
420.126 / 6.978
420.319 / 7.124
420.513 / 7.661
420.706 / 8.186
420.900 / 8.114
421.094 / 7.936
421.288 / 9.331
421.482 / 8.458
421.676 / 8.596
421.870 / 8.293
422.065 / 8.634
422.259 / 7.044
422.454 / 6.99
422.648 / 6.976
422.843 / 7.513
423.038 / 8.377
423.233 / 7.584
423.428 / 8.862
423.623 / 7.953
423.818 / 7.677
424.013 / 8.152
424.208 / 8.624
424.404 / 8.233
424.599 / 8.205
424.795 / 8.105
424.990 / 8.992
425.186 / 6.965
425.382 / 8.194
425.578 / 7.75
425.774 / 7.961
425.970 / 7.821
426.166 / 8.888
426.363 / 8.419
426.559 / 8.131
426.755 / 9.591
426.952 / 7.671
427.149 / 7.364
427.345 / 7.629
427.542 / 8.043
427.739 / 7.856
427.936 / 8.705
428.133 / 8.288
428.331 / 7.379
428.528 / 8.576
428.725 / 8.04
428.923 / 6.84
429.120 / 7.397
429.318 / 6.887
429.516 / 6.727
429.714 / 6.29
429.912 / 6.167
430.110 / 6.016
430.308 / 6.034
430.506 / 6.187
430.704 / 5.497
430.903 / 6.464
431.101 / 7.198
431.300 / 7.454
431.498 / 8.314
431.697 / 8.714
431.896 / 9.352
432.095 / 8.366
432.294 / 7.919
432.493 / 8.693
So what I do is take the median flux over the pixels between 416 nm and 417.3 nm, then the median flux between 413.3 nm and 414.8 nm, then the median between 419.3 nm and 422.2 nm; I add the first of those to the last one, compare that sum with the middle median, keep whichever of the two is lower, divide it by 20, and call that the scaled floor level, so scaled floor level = 0.381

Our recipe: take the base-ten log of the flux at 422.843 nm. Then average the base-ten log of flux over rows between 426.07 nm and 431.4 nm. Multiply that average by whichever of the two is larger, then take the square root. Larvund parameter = 0.87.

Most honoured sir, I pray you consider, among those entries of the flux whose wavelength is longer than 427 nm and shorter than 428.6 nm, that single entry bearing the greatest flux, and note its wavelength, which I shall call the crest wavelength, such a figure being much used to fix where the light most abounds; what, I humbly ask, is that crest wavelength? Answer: 427.936 nm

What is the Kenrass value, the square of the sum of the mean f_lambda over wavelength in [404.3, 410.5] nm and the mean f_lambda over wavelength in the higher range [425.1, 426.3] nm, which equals 228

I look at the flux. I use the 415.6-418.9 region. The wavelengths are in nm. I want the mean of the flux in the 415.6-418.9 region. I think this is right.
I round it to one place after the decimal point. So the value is 7.4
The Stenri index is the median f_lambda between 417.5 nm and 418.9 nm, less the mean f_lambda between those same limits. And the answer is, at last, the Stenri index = 0.12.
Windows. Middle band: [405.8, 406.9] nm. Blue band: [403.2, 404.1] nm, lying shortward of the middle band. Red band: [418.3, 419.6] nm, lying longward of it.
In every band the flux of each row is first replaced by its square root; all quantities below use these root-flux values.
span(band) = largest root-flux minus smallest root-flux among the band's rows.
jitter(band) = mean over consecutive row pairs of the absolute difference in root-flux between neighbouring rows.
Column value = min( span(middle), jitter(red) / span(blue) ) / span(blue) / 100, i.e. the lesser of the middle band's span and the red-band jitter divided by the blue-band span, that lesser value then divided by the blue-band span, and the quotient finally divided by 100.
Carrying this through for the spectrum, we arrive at 0.033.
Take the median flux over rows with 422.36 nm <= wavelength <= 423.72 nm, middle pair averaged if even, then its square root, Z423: 2.75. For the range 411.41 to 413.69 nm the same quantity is 2.71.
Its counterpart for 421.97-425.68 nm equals 2.85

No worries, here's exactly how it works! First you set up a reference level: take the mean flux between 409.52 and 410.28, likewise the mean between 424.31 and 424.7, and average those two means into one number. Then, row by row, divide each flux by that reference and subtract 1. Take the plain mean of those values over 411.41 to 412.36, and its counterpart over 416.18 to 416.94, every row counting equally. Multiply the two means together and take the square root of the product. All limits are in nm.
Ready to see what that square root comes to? 0.025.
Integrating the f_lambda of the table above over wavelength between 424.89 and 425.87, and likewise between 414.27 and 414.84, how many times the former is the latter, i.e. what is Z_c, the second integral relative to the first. 0.54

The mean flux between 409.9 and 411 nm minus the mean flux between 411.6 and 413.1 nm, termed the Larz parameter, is -0.32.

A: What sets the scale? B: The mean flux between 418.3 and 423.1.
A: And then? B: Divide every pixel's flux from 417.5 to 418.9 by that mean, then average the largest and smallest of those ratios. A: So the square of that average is 0.92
